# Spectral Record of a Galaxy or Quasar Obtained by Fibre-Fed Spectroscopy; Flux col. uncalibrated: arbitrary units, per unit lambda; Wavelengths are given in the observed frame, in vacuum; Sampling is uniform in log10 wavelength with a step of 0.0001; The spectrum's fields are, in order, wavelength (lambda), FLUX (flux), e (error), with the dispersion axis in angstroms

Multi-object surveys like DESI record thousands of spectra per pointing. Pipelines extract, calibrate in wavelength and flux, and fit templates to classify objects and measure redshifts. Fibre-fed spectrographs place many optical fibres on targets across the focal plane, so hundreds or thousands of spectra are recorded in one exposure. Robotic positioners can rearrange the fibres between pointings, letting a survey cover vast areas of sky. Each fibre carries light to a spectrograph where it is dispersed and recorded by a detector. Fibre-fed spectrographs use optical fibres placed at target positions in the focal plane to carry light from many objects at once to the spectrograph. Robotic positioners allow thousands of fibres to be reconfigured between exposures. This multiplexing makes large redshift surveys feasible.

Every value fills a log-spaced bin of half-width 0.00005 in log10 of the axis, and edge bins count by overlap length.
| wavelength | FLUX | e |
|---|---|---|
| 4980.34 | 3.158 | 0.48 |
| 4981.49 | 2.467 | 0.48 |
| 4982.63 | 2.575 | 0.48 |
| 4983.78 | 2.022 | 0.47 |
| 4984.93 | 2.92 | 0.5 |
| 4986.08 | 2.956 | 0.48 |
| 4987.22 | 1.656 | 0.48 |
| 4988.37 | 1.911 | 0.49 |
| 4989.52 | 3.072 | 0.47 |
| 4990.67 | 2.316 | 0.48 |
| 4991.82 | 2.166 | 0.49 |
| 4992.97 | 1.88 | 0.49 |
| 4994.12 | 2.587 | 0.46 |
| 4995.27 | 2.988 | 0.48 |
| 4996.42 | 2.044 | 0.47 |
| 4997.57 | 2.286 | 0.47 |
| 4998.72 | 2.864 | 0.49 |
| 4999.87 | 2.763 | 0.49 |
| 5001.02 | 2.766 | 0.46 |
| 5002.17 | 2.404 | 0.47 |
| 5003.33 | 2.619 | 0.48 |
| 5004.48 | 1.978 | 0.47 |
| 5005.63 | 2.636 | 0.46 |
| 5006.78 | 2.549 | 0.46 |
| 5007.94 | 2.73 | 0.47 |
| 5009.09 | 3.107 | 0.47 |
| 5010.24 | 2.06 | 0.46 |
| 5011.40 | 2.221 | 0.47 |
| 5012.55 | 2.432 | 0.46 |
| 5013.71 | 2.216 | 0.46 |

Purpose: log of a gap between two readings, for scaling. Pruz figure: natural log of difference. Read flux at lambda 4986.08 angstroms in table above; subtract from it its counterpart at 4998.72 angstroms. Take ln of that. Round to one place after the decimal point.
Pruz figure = -2.4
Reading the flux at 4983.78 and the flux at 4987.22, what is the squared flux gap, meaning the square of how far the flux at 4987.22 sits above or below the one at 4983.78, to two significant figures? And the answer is 0.13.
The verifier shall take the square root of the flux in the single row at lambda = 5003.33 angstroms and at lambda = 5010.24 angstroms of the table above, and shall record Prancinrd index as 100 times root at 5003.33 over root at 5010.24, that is 113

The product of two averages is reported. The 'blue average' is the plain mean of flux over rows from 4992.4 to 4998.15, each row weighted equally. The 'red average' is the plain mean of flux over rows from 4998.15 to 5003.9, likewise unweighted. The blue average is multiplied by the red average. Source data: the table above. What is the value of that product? 6.32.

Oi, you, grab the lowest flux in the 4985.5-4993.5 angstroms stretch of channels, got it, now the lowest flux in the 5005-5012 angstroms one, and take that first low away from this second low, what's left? 0.4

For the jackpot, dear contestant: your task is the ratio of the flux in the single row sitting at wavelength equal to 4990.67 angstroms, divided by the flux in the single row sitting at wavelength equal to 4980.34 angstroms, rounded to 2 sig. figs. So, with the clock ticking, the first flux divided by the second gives 0.73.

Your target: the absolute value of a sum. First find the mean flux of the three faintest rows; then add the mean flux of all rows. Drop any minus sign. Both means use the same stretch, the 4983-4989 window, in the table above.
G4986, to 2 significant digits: 4.2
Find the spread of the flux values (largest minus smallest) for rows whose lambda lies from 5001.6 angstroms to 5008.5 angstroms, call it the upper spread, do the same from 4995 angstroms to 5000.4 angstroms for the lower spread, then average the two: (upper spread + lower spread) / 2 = 0.85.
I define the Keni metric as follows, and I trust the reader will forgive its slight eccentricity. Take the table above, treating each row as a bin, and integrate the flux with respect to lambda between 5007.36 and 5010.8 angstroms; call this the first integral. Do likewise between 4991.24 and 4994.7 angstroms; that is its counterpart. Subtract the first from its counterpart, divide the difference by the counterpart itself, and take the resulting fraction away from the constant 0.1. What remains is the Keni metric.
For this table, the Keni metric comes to 0.29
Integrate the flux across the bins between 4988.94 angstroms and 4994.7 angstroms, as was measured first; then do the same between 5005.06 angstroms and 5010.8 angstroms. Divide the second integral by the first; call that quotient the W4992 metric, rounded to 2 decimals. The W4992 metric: 1.09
